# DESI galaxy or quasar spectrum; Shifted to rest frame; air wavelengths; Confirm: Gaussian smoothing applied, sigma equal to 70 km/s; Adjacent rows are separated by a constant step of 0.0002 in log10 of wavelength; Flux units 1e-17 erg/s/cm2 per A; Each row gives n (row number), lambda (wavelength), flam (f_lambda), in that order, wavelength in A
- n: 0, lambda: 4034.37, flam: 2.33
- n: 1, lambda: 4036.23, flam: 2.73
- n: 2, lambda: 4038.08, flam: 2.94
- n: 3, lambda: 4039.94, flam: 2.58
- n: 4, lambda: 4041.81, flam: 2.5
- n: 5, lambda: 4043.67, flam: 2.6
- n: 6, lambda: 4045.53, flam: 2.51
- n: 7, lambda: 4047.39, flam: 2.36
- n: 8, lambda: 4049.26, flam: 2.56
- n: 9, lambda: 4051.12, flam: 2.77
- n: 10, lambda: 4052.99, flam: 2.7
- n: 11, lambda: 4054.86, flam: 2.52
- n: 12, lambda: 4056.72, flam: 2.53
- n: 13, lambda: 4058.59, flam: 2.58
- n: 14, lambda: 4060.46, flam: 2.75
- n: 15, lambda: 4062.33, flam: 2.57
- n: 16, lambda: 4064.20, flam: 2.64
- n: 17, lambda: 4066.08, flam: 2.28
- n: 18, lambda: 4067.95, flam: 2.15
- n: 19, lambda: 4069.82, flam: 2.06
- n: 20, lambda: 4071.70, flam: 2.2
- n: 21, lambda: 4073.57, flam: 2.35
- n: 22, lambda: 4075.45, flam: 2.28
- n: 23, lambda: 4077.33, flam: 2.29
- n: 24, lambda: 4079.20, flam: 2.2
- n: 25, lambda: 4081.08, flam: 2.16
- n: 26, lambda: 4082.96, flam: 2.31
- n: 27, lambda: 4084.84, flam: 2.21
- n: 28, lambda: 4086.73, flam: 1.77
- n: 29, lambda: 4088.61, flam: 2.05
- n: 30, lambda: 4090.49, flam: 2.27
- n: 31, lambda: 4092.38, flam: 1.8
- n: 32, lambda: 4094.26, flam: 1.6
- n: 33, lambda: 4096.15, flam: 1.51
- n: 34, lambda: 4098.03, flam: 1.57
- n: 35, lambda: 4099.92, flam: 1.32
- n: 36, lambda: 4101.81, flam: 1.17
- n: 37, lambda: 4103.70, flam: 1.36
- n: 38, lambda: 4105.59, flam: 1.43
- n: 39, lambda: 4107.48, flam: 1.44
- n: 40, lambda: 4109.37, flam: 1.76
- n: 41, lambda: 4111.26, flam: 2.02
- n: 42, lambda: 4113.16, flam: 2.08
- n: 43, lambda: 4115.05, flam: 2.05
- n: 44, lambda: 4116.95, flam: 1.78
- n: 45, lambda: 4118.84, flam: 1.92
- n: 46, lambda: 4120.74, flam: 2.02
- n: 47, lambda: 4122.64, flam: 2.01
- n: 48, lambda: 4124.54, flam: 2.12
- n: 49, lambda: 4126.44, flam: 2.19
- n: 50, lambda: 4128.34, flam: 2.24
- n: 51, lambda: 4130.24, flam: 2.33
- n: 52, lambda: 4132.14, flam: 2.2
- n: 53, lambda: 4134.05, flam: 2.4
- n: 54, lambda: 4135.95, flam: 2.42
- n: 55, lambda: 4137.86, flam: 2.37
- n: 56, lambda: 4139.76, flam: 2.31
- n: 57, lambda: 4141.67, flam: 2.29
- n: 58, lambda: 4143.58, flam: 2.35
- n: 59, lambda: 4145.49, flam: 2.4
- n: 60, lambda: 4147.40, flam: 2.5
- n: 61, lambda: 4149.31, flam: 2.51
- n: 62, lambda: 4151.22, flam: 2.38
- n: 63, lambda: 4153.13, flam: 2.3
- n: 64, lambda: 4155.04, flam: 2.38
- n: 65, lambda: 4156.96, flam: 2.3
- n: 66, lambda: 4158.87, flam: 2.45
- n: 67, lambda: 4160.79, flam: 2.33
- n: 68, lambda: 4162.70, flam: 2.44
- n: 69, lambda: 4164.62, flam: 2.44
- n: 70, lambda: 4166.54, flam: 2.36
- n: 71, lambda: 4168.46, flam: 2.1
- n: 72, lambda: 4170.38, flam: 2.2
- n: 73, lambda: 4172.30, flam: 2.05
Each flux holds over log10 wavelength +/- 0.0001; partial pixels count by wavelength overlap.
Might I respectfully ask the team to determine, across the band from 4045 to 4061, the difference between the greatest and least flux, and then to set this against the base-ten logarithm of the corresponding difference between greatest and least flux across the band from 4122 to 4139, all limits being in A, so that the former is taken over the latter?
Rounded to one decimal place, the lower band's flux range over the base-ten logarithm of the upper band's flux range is -1.1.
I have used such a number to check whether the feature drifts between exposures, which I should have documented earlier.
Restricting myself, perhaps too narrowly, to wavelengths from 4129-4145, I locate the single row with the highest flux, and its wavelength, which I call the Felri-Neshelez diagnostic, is 4135.95 A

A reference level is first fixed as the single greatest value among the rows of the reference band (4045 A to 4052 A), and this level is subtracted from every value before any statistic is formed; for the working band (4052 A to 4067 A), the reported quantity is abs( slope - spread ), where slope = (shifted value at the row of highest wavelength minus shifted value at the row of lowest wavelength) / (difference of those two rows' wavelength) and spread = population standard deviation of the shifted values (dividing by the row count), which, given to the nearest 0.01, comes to 0.17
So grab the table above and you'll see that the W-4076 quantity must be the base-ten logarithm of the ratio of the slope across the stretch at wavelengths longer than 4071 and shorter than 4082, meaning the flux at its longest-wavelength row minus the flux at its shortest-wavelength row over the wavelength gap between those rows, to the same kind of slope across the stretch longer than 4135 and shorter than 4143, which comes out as -0.7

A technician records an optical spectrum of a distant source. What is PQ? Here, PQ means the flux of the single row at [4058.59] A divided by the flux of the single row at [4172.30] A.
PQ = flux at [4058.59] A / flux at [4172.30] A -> 1.3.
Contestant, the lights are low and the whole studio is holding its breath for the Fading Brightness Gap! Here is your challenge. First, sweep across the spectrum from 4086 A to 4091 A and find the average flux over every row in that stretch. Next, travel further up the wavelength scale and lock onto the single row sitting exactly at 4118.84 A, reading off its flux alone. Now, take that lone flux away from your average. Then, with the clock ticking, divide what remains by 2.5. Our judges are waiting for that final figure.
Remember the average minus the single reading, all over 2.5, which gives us 0.0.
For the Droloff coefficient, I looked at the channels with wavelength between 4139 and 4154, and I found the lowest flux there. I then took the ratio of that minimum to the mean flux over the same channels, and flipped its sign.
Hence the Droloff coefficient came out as -0.96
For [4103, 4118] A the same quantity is -0.78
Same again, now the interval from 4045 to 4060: -0.92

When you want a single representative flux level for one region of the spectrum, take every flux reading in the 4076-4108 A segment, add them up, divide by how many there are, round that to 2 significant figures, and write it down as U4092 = 1.8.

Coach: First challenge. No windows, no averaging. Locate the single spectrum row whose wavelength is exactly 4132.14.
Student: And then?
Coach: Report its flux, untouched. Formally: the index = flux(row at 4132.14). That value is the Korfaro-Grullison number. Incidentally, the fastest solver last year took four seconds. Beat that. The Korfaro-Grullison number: 2.2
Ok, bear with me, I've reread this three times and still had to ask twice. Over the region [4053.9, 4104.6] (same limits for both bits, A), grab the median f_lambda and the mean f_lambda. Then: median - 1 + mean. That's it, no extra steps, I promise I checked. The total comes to 3.29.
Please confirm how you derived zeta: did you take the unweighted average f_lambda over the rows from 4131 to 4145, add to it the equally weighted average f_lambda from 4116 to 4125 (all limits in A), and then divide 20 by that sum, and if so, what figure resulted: 4.65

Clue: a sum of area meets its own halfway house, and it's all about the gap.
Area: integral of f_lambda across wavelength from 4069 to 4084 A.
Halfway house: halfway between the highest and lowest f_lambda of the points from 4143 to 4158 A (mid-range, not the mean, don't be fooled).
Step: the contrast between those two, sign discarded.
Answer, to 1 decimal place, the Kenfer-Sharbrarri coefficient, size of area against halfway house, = 31.1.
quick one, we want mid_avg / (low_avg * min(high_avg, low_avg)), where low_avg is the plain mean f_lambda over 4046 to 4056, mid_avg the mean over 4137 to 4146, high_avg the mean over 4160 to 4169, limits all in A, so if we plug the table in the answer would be 0.39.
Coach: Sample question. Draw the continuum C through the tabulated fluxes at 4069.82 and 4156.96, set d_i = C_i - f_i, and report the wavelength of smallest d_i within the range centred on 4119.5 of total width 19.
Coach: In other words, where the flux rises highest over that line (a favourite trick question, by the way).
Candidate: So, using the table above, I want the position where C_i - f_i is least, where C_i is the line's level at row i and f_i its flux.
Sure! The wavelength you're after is 4128.34 A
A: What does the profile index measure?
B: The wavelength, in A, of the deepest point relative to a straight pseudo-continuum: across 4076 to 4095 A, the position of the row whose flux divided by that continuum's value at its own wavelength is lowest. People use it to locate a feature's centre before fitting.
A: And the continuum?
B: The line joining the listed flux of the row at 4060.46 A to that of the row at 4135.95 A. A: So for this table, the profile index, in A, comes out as 4094.26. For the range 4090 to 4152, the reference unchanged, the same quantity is 4101.81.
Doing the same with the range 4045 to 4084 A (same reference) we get 4069.82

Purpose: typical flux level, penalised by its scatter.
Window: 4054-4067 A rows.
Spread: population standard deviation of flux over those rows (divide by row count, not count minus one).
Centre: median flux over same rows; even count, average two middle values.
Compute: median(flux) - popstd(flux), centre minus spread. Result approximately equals 2.4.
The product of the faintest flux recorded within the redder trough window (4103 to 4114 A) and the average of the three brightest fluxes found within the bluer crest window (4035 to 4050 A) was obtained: 3.75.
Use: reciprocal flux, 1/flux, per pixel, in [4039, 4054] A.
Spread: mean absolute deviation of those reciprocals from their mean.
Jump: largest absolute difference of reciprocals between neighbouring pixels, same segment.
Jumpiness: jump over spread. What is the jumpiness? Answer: 2.4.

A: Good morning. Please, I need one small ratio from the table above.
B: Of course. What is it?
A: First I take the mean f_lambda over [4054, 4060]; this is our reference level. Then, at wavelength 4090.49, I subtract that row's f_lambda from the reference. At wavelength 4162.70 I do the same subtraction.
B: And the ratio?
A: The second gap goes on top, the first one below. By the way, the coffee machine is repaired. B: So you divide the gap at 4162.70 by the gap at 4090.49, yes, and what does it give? 0.4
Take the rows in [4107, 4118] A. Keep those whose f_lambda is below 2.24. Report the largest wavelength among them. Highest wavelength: 4116.95 A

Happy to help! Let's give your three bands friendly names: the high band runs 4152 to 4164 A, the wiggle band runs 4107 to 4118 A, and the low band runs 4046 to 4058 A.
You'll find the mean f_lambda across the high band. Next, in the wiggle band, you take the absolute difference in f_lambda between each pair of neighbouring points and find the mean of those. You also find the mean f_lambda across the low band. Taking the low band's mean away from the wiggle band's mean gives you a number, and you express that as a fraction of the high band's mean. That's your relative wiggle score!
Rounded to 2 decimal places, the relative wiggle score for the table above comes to -1.01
